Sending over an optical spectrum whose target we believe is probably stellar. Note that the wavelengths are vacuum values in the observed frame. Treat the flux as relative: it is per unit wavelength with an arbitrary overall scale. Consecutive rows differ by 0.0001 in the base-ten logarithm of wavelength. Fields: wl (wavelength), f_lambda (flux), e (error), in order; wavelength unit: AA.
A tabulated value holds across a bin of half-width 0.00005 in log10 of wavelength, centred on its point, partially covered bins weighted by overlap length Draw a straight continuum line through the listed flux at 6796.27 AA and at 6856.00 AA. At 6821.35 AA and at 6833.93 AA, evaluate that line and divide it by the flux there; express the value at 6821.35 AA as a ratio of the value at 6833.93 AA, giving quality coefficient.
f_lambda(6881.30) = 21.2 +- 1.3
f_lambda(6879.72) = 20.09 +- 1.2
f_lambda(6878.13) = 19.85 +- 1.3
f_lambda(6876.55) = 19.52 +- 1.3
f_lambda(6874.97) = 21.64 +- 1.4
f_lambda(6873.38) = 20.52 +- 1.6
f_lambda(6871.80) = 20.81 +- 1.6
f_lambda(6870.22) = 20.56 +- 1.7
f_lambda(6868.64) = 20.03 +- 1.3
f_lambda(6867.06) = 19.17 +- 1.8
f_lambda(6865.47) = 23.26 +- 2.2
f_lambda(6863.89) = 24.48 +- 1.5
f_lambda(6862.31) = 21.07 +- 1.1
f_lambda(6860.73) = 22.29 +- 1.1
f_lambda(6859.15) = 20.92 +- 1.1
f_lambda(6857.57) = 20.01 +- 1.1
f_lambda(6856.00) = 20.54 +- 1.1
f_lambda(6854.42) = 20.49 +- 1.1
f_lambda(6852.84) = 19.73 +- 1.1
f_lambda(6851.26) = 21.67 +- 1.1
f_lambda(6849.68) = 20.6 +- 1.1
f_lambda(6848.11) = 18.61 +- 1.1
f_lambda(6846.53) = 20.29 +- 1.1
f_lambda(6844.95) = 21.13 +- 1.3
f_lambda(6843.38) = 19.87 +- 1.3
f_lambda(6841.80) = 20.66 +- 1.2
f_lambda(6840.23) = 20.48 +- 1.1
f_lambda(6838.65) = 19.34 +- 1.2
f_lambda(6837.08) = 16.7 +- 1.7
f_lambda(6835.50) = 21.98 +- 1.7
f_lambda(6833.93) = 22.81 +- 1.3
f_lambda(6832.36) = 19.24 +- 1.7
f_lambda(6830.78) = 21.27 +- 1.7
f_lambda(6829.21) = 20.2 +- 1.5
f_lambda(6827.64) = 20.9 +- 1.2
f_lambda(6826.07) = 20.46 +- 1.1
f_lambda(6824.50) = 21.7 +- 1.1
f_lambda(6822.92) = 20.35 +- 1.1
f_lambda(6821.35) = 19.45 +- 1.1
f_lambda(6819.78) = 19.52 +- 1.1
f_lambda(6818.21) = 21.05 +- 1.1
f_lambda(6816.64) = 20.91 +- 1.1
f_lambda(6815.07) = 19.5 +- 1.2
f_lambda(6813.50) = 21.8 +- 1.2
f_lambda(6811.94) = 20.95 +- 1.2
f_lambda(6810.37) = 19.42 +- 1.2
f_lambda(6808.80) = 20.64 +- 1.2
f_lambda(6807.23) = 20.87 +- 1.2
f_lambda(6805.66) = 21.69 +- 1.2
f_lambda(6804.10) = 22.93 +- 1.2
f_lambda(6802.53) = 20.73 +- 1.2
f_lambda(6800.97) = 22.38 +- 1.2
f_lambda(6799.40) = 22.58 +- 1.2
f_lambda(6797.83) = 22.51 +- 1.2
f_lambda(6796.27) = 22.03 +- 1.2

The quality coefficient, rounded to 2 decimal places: 1.19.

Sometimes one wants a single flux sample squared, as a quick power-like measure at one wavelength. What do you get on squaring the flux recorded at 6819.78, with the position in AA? 381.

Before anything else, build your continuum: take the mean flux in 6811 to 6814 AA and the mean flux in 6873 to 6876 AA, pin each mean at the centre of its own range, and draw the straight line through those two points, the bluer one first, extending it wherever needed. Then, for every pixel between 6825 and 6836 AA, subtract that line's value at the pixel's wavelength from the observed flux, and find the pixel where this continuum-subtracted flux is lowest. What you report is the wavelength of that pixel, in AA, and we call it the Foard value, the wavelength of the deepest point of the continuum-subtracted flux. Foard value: 6832.36 AA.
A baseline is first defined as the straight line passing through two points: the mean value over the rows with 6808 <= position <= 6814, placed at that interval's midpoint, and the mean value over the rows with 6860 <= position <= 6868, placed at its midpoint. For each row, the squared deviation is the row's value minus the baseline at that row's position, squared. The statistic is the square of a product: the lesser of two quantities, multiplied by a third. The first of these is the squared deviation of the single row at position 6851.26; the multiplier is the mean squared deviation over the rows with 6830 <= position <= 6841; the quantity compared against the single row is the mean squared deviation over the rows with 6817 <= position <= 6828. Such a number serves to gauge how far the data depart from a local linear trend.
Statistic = 0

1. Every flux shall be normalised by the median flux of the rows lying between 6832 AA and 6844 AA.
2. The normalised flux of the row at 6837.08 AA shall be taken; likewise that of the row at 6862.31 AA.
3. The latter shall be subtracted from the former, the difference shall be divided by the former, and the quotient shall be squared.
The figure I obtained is 0.068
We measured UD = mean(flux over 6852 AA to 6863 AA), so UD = 20.7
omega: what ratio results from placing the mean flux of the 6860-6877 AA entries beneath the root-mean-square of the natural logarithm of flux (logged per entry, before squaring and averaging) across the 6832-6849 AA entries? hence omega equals 0.141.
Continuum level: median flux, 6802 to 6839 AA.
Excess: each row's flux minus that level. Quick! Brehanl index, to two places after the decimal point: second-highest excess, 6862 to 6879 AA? 2.46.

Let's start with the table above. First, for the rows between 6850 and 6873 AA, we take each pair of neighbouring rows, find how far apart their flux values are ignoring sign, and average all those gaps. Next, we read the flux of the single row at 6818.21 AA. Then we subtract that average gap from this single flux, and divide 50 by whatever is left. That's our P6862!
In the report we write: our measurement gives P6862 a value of 2.53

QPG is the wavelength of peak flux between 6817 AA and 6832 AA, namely 6824.50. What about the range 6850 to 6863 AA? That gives 6860.73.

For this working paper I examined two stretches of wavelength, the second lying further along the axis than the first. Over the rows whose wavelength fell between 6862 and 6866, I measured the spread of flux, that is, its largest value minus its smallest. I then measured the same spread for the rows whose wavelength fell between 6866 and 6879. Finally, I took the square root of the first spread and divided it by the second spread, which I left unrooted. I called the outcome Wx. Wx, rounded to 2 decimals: 0.75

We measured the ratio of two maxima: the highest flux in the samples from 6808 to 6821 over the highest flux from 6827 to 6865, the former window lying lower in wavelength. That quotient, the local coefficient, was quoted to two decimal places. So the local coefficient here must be 0.89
